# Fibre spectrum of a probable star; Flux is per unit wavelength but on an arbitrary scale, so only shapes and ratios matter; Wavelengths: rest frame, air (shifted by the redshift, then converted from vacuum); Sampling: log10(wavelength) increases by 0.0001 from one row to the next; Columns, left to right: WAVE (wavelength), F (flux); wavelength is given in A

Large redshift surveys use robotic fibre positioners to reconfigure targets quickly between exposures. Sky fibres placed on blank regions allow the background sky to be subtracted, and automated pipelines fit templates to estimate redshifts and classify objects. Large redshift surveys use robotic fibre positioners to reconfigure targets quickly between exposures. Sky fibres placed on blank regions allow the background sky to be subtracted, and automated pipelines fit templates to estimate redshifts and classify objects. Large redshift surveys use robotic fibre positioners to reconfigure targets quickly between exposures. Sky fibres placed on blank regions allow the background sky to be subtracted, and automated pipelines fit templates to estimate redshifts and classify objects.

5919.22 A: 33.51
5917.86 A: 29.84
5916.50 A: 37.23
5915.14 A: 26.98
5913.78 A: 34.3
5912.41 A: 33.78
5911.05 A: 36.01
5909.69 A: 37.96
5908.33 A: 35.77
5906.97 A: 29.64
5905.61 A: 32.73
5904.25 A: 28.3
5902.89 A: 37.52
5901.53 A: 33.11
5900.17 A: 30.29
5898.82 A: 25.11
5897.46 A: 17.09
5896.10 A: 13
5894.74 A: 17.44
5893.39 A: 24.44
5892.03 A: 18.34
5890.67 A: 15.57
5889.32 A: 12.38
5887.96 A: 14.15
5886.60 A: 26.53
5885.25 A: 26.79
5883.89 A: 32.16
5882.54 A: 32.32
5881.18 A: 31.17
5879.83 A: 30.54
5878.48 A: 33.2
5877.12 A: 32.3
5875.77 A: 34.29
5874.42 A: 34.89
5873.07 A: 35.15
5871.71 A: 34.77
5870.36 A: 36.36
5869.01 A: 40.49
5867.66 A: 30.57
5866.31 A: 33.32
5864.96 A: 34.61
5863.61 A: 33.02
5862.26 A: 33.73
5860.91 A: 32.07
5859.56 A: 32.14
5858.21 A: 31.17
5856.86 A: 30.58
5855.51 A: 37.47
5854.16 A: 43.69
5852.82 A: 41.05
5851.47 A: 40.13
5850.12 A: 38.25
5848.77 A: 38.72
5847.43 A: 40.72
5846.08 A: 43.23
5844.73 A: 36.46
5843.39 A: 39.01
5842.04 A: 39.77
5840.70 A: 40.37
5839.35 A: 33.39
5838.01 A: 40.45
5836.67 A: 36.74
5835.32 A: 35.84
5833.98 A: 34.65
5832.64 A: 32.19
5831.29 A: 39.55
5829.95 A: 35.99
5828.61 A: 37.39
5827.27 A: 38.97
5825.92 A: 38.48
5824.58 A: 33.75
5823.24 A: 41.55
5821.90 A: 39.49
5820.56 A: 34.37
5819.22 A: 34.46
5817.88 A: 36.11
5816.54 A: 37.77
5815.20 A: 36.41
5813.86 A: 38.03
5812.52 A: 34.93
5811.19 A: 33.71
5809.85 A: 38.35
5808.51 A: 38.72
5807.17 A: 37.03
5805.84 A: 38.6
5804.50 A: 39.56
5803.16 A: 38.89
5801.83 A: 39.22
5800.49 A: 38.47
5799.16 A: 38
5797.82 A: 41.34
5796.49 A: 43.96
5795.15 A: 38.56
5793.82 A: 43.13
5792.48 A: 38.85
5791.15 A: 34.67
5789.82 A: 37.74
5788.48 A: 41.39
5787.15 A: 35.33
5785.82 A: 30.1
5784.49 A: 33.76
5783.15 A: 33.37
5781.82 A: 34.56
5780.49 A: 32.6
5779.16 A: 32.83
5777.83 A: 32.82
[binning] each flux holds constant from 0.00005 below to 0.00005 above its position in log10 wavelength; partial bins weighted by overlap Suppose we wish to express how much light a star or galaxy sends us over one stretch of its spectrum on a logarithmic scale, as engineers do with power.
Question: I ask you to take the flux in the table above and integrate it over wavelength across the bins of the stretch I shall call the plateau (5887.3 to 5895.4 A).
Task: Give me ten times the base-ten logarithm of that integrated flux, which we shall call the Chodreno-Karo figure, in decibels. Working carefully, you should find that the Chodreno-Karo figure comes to 21.4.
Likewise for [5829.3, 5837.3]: 24.6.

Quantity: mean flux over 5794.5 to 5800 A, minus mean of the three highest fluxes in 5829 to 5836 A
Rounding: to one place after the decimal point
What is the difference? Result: 3.3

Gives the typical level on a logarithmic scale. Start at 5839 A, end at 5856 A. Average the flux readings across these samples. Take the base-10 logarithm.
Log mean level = 1.60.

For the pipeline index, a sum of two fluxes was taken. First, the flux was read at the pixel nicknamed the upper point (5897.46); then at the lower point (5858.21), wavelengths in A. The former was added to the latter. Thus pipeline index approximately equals 48.3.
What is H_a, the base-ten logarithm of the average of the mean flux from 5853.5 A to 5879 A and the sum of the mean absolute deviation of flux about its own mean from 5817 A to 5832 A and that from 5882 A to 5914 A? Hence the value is 1.34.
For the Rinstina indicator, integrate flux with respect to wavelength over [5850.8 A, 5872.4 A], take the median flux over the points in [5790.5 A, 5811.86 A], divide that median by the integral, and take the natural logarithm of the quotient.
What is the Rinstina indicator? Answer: -2.98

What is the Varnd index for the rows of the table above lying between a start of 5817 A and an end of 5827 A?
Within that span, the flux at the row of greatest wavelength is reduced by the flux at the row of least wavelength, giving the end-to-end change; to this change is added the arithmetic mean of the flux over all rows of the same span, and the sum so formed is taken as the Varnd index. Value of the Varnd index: 39.3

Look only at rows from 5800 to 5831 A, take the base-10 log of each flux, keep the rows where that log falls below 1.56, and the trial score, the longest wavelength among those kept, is 5829.95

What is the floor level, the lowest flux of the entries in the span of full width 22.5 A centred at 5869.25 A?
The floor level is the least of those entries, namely 30.54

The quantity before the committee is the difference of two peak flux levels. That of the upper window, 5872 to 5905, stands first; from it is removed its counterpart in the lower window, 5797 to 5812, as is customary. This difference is -3.8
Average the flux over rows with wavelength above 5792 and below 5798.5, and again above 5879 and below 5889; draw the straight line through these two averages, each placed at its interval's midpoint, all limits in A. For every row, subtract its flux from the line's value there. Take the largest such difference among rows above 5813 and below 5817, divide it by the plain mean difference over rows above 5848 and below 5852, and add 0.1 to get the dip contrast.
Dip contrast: -0.2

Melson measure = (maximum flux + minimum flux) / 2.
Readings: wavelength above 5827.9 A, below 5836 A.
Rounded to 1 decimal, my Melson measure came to 35.9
